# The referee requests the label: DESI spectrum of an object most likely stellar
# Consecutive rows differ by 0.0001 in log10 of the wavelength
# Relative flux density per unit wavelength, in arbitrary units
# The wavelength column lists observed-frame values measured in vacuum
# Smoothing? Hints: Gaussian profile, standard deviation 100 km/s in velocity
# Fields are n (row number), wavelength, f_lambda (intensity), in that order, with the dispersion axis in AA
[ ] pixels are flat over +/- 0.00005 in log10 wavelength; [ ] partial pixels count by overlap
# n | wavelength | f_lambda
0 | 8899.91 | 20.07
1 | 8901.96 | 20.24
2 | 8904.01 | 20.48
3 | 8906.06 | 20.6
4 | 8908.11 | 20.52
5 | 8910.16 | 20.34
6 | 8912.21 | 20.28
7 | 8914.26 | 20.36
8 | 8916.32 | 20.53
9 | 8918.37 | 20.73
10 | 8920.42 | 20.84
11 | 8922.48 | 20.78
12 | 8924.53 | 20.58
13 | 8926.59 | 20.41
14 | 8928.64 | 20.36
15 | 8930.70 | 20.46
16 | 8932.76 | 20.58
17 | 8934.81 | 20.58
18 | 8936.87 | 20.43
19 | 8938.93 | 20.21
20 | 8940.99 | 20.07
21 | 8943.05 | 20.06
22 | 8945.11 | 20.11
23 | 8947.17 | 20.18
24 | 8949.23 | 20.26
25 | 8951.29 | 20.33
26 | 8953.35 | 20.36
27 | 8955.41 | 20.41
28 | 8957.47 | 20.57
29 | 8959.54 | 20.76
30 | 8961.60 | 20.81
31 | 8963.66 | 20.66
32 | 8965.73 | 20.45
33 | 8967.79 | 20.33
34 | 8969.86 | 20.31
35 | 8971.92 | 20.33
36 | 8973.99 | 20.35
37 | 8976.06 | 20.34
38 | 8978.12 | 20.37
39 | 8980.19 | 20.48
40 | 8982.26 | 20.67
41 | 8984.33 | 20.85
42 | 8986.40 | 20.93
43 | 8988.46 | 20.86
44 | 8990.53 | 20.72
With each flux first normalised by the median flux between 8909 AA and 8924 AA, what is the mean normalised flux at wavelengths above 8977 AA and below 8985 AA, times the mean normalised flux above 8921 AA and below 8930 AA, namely 1.003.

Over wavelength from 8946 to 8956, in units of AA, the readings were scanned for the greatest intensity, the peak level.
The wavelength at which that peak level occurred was 8955.41 AA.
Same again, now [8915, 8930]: 8920.42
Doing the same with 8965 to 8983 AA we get 8982.26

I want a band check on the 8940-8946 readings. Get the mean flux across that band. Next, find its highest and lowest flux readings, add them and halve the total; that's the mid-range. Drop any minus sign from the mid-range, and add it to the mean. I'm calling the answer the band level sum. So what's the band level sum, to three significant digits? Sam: 40.2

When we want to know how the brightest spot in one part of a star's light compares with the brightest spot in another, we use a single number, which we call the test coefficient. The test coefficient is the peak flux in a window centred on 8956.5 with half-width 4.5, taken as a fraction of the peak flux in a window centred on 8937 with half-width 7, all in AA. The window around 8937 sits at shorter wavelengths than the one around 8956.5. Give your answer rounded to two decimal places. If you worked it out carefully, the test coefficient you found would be 1.01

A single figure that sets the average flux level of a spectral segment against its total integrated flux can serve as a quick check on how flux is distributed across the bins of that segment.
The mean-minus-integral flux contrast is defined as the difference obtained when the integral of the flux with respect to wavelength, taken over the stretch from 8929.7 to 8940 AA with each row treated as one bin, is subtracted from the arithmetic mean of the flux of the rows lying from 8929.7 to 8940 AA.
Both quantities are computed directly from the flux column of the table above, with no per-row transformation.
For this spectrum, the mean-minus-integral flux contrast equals -190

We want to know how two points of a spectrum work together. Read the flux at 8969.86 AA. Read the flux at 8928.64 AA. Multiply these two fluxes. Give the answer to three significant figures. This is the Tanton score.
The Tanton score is 414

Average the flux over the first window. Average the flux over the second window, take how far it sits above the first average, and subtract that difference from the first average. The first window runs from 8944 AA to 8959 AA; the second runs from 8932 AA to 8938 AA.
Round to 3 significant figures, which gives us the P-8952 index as 20.1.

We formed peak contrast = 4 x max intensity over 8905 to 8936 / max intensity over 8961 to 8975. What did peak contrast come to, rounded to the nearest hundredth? 4.01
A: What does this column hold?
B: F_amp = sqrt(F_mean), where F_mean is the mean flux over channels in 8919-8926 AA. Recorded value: 4.55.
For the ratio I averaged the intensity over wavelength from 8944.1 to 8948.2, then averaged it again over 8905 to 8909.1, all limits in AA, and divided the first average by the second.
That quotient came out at 0.98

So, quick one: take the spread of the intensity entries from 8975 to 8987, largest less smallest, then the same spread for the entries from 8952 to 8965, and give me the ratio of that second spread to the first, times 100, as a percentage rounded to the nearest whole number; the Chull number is 76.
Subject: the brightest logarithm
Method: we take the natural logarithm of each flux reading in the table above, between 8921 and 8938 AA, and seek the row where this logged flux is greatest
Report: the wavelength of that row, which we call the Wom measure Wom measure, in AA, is 8922.48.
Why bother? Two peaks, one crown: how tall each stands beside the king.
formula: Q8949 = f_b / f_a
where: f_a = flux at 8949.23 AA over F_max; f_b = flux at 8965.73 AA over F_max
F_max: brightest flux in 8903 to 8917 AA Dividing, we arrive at 1.01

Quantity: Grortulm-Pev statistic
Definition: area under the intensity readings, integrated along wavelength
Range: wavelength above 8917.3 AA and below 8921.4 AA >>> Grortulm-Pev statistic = 85.4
